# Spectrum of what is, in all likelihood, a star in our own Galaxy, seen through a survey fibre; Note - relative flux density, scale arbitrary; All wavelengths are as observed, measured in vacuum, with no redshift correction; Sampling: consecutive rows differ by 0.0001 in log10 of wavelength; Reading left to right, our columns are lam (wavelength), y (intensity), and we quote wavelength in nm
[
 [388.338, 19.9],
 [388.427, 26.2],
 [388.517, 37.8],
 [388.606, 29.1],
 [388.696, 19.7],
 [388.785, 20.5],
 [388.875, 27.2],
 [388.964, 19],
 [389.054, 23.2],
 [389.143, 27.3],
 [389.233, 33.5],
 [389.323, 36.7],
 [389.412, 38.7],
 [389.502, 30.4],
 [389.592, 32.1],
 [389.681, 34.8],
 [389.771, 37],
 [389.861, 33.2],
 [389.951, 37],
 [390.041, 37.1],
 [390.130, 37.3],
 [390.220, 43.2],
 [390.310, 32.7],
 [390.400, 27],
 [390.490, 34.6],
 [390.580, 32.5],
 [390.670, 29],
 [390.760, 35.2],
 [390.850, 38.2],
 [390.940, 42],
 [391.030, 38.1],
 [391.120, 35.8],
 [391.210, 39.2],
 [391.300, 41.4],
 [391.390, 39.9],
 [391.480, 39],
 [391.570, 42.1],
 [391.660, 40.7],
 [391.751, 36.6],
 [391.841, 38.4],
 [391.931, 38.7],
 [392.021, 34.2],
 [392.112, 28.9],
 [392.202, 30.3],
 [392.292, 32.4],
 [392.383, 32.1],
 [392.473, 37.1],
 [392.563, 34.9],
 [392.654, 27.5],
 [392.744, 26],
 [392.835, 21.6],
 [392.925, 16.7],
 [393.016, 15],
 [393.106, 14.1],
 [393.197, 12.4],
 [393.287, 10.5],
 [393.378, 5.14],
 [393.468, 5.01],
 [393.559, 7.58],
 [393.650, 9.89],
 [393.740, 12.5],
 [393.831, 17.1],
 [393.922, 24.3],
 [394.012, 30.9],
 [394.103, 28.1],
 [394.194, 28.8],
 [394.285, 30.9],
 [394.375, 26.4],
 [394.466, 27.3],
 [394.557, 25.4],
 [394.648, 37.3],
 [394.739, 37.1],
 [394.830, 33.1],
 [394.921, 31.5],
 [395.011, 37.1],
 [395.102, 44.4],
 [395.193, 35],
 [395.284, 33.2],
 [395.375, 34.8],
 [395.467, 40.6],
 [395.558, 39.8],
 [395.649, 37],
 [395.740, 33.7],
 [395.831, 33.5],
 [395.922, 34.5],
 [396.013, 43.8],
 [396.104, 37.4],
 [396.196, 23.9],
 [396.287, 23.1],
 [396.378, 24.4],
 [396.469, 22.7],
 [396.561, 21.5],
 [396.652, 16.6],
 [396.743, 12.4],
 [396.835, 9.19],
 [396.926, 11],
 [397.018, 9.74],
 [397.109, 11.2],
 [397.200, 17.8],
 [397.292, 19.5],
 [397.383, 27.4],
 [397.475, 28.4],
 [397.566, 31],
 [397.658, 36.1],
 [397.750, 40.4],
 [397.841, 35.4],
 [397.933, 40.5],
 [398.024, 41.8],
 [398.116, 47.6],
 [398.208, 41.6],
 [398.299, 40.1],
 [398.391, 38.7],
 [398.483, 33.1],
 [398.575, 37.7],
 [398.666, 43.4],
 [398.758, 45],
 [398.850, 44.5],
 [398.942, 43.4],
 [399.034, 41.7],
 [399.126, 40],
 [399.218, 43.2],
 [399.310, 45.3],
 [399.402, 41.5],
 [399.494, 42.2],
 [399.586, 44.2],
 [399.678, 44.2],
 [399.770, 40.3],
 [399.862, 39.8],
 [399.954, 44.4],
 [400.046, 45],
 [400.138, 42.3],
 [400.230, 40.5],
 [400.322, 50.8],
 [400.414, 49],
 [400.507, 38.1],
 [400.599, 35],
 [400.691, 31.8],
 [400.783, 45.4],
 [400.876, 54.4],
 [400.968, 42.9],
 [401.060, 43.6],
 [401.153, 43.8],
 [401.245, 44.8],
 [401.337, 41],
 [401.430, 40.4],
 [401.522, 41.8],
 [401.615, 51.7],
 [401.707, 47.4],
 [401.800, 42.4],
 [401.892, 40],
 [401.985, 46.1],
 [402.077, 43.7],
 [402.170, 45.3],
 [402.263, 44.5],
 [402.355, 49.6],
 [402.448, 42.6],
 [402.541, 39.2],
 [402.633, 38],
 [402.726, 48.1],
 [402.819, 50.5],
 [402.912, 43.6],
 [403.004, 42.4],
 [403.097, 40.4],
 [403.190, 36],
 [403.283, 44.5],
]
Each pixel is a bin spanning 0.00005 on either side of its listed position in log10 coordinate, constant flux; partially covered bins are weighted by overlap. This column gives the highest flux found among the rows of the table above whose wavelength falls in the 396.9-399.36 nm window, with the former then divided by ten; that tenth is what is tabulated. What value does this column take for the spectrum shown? 4.76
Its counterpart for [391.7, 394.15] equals 3.87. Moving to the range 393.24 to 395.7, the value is 4.44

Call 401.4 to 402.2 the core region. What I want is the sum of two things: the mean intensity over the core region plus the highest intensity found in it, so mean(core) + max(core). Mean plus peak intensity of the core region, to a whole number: 96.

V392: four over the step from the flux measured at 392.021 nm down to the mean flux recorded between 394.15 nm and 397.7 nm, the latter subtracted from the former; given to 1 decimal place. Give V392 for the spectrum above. 0.7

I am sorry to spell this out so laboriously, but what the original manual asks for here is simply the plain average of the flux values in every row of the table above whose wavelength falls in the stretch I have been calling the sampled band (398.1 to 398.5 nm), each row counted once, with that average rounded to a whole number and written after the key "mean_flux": 40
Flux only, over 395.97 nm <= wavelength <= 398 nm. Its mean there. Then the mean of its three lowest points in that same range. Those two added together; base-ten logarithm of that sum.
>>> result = 1.54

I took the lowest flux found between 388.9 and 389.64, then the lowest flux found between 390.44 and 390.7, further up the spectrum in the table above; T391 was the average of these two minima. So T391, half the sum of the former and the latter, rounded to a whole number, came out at 24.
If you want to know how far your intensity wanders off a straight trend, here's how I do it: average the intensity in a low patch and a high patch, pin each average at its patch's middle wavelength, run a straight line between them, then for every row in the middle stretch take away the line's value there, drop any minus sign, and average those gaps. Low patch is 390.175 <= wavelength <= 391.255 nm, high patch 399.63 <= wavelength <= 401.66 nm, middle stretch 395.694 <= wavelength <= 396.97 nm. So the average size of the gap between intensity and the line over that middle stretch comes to 16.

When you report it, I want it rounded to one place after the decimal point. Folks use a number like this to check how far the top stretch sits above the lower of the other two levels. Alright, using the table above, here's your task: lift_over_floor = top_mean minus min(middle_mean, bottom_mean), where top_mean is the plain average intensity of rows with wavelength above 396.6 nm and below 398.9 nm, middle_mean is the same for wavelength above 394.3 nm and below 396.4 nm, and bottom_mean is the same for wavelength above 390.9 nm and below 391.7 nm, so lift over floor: -3.3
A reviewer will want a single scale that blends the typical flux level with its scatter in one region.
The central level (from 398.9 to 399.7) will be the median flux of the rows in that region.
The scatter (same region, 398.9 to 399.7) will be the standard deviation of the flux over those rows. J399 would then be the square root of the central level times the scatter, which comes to 8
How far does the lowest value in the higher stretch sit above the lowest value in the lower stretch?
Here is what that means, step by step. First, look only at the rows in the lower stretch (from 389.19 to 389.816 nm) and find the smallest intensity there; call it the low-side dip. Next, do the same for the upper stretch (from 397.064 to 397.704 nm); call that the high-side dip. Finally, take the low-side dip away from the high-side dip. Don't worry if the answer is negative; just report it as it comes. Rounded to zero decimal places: -19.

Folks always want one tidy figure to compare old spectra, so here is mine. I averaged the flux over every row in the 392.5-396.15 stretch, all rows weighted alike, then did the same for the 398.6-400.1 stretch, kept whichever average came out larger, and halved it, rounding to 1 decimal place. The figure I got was 21.5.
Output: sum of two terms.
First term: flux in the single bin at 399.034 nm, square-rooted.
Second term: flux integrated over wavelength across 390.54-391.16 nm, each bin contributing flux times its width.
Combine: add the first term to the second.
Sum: 29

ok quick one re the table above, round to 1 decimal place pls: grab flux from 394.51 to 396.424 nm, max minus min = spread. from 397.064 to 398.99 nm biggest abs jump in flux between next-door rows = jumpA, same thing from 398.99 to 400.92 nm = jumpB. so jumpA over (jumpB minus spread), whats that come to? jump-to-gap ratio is -1.0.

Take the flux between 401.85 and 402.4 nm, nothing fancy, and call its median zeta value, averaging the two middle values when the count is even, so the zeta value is 45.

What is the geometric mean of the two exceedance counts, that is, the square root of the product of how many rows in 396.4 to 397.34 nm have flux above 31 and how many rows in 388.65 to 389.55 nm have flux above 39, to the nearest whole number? 0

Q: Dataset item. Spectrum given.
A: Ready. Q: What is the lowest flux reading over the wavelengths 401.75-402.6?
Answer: 39.2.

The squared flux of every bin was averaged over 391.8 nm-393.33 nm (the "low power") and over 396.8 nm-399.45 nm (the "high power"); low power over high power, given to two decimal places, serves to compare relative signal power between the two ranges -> 0.61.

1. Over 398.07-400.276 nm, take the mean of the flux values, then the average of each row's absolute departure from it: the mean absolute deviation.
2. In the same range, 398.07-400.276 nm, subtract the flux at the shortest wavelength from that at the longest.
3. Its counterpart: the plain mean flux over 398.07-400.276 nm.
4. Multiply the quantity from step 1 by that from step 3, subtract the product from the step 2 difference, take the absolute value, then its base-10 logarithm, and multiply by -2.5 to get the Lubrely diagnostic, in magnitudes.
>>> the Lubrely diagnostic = -5.0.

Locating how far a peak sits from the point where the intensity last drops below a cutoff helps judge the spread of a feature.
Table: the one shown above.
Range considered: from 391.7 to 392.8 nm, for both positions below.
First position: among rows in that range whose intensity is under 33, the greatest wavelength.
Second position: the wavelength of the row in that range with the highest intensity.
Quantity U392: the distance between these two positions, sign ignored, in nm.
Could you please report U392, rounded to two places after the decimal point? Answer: 0.81 nm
